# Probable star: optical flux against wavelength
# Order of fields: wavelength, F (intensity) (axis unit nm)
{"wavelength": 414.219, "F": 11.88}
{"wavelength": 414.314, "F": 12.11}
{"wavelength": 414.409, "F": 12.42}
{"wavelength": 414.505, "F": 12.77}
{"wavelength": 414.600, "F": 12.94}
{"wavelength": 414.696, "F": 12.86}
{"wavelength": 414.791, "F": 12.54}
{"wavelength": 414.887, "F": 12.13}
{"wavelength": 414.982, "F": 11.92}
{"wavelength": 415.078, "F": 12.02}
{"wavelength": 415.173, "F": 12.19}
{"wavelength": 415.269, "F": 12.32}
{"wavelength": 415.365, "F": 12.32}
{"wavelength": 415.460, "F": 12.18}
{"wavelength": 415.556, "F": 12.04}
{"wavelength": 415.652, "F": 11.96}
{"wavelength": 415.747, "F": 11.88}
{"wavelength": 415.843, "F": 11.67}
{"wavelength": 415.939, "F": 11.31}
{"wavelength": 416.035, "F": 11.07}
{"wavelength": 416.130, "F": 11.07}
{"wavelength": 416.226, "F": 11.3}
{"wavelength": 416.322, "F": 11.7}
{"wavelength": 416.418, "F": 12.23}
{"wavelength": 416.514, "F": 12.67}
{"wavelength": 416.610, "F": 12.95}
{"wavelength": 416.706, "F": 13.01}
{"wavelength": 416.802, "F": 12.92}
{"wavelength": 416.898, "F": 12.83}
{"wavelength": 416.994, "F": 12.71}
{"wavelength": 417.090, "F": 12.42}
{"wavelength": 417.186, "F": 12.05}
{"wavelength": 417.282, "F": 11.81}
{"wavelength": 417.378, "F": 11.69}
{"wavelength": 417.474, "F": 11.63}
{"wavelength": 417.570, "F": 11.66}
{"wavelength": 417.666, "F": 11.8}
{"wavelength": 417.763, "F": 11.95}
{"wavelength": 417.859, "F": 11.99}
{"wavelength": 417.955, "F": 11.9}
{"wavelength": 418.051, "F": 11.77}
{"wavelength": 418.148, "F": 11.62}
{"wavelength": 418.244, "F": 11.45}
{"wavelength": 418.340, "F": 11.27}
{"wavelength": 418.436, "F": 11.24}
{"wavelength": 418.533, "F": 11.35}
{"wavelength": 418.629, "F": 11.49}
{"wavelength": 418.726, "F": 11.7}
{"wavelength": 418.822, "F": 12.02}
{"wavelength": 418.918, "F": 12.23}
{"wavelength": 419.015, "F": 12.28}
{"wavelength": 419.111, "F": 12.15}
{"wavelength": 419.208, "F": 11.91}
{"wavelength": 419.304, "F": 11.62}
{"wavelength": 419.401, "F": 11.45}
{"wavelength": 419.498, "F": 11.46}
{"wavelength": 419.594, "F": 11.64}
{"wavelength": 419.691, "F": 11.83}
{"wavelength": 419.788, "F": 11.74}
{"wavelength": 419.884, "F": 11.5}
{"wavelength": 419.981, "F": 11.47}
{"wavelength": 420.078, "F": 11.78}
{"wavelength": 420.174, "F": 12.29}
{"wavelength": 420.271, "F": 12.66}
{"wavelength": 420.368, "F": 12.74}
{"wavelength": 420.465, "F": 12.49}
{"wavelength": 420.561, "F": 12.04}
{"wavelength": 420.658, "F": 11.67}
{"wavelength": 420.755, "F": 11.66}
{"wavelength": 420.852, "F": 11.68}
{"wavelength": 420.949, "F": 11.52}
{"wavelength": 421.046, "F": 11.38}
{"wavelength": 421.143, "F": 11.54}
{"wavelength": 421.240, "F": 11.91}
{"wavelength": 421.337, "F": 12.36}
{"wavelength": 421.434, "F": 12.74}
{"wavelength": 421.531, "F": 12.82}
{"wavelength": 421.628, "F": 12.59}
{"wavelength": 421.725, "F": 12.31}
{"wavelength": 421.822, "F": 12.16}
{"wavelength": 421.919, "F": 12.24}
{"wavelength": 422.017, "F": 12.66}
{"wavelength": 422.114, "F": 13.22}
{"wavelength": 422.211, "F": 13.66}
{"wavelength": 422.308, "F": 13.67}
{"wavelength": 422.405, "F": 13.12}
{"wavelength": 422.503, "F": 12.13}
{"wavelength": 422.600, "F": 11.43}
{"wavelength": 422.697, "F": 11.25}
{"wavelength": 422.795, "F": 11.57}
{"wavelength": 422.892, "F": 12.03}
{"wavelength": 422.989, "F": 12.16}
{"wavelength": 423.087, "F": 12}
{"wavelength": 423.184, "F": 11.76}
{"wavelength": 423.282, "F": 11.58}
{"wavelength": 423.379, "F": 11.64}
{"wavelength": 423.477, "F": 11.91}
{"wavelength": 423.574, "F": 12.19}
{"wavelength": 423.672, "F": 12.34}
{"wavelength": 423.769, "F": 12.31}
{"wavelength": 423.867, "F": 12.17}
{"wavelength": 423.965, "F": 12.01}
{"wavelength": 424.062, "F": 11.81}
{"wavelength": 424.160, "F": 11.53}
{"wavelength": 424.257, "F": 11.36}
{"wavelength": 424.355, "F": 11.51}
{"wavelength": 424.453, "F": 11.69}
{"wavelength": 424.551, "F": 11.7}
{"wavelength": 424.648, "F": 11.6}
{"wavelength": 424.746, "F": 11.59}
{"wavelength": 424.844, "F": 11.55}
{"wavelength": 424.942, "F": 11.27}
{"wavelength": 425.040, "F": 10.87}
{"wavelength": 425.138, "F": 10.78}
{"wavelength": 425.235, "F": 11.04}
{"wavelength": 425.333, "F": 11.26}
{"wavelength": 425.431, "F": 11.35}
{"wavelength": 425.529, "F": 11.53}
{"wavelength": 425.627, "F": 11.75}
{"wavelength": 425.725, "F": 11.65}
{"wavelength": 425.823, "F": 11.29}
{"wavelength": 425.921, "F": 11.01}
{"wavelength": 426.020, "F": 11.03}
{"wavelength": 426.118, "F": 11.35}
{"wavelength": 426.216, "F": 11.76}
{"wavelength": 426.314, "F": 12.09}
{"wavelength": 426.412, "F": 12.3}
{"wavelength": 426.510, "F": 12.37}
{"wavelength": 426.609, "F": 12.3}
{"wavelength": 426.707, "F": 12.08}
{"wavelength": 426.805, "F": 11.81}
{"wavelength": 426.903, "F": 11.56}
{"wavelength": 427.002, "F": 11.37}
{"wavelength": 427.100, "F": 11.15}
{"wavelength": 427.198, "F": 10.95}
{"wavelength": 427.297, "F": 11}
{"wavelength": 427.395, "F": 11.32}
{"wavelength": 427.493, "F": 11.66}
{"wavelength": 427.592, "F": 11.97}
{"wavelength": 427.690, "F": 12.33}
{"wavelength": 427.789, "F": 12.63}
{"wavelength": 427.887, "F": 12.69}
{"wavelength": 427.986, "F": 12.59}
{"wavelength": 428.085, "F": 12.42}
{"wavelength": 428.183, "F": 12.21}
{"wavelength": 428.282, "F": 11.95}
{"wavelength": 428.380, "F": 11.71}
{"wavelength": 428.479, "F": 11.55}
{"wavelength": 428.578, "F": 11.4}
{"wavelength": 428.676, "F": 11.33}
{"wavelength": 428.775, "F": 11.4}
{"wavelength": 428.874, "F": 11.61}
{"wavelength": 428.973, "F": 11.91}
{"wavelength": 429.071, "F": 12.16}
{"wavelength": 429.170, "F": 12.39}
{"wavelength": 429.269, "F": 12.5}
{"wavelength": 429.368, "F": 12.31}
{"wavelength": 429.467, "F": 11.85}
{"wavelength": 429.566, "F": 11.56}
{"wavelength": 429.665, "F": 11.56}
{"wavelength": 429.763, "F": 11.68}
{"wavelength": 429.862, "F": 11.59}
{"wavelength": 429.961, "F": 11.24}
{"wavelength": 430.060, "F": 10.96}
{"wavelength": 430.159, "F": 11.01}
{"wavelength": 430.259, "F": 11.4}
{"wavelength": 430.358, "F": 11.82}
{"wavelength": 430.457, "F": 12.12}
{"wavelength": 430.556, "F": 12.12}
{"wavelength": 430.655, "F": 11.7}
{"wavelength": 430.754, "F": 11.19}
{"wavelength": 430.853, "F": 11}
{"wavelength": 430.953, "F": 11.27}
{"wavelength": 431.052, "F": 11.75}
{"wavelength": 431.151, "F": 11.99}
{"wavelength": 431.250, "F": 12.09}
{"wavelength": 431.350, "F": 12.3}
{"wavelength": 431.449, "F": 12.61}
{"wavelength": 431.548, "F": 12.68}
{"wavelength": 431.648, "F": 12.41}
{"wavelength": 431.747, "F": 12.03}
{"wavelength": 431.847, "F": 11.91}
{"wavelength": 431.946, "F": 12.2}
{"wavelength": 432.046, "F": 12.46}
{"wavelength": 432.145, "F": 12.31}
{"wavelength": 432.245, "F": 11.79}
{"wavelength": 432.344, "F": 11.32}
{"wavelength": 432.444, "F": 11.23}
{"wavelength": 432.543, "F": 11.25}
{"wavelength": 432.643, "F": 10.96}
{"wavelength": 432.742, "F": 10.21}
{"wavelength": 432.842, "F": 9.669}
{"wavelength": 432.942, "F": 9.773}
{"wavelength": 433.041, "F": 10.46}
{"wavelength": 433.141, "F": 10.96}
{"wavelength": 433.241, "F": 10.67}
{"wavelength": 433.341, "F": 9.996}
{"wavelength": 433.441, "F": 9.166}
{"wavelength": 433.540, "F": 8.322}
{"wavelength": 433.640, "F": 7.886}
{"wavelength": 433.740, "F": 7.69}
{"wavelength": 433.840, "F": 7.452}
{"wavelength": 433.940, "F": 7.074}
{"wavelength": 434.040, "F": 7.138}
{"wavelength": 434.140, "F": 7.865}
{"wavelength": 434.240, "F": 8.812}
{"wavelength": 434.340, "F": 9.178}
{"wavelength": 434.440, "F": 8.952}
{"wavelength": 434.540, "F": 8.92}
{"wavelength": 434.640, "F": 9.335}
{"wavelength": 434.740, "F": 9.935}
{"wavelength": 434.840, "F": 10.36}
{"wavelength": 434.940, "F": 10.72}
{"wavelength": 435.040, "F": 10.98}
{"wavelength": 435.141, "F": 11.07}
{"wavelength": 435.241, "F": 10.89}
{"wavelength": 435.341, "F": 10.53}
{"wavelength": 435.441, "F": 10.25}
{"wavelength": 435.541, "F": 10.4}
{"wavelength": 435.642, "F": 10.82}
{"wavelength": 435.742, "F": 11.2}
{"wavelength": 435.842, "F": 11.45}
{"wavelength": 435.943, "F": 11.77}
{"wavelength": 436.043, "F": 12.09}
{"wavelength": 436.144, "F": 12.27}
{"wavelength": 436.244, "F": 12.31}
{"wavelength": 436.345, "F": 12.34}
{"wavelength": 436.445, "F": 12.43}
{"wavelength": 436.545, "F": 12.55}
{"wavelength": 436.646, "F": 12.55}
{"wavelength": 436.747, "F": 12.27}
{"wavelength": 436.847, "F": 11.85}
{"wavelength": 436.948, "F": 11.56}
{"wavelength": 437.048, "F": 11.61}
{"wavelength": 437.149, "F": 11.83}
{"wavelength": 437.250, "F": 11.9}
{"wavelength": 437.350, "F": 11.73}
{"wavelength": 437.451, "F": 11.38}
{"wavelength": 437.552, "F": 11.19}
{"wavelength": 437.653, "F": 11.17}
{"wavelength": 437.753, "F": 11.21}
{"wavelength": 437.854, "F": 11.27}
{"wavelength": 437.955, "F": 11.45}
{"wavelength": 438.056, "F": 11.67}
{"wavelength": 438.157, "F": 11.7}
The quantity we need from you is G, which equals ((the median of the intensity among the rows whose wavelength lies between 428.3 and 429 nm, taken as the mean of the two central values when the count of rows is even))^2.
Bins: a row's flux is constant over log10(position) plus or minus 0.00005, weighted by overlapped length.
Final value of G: 133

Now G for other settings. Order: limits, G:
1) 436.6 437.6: 139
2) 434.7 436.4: 121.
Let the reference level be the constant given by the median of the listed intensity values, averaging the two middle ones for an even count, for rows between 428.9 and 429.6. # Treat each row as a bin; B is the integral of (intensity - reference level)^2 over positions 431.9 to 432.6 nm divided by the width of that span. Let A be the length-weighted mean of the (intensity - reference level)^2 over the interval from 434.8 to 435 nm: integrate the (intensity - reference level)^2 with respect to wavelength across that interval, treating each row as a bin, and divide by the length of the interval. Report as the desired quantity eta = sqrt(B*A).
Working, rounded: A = 2.6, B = 0.4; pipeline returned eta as 1.0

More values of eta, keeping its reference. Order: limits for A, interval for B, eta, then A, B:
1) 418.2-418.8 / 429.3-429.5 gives 0.2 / 0.6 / 0.1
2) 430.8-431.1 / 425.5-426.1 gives 0.7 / 0.8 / 0.7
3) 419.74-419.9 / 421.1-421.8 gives 0.2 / 0.3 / 0.2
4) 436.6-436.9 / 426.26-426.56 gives 0.0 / 0.1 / 0.0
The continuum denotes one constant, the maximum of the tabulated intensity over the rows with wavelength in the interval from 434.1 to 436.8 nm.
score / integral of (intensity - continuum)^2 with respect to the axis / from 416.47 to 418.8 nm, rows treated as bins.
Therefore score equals 1.4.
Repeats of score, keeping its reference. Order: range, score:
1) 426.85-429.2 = 2.0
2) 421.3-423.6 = 1.1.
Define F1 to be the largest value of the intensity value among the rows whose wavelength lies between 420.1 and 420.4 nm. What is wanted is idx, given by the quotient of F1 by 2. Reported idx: 6.4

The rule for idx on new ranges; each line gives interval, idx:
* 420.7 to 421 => 5.8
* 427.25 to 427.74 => 6.2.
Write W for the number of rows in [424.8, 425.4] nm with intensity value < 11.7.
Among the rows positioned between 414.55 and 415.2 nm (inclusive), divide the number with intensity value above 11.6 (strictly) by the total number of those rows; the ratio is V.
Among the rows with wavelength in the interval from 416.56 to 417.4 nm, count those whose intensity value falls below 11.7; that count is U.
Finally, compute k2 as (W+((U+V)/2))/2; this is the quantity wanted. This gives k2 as 3.5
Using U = 1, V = 1.0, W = 6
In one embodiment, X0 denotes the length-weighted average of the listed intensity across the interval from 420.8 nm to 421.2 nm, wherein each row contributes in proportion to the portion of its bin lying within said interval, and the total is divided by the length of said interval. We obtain 11.53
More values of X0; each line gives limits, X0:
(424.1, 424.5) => 11.52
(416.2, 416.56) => 12.00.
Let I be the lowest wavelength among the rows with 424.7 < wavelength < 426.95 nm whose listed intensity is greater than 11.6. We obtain 425.627 nm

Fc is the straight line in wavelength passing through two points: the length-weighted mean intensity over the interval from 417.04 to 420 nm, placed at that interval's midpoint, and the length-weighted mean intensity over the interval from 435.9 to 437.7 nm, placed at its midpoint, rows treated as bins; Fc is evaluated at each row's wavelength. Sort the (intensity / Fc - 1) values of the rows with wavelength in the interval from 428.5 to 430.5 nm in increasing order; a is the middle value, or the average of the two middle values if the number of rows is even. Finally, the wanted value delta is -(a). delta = 0.02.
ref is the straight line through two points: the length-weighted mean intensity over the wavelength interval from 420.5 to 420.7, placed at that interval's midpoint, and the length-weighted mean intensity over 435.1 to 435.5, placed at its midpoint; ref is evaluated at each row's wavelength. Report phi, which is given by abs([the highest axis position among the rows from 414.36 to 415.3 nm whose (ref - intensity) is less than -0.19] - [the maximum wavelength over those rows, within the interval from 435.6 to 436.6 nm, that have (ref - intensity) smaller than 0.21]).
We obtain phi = 21.85 nm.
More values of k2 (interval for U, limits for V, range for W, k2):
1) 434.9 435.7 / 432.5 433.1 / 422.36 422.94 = 3.5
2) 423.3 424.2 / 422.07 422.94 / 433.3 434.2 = 5.2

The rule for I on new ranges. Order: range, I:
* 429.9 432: 430.358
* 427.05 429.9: 427.493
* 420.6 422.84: 420.658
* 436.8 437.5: 436.847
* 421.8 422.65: 421.822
